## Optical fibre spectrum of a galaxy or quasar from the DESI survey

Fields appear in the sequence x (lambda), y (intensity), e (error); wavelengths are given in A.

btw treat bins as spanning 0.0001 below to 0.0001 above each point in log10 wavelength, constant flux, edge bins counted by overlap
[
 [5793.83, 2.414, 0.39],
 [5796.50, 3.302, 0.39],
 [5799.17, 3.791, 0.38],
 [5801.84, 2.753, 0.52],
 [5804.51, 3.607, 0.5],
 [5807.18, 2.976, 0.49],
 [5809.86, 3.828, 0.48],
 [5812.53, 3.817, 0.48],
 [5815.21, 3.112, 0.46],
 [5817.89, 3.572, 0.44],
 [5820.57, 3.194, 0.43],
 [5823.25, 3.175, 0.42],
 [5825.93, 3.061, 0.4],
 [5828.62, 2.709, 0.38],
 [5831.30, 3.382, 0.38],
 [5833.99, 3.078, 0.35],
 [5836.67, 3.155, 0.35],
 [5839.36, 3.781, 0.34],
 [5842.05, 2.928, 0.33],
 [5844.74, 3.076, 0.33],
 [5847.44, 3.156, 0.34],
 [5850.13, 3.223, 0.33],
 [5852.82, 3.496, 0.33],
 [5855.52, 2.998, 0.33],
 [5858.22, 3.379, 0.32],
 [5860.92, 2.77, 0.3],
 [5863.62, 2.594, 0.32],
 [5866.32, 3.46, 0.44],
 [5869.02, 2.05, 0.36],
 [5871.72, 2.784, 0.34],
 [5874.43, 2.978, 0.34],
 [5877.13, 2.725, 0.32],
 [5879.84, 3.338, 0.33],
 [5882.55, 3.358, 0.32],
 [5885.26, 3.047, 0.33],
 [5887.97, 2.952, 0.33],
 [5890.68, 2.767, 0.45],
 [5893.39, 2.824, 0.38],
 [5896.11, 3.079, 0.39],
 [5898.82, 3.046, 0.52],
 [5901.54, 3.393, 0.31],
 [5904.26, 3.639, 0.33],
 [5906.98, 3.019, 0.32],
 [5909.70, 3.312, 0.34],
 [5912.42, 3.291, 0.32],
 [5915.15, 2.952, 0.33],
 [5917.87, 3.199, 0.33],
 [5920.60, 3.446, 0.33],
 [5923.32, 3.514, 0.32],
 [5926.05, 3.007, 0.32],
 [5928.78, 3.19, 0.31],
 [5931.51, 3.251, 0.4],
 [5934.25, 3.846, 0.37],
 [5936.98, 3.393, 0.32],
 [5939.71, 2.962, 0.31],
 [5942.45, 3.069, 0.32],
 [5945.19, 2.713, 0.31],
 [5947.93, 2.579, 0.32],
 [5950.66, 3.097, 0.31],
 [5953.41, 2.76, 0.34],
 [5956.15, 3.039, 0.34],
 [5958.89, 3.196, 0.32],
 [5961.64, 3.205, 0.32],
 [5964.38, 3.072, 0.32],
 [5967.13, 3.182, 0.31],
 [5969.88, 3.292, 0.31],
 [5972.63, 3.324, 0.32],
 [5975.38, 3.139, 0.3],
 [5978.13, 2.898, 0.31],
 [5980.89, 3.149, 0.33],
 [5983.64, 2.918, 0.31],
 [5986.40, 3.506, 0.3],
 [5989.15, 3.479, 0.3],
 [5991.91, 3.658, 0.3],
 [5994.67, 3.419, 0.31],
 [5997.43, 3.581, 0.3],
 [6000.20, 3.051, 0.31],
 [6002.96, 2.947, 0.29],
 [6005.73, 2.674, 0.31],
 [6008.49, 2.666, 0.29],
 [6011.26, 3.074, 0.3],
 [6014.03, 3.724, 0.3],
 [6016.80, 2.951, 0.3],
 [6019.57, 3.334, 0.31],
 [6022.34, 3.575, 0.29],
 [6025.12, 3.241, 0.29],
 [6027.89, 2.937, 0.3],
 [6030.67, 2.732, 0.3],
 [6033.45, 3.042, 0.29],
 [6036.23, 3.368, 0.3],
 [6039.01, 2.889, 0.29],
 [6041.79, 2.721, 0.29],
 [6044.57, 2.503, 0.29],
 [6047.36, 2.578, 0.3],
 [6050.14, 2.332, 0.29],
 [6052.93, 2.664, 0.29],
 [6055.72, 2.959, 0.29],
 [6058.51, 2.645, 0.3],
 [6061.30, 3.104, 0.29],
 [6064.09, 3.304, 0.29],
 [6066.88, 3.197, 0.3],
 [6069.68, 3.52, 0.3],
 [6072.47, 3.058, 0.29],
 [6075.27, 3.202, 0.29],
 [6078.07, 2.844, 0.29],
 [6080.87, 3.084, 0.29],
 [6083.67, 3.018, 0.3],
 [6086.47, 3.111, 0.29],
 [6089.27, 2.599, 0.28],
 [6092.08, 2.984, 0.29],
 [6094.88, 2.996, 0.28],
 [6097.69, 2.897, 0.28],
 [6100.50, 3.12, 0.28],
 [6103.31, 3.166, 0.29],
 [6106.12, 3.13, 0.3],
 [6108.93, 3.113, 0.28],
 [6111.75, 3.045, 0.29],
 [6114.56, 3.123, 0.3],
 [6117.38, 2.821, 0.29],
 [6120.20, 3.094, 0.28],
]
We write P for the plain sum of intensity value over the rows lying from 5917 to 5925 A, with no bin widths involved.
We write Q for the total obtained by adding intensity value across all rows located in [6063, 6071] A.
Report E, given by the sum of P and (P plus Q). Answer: 30.3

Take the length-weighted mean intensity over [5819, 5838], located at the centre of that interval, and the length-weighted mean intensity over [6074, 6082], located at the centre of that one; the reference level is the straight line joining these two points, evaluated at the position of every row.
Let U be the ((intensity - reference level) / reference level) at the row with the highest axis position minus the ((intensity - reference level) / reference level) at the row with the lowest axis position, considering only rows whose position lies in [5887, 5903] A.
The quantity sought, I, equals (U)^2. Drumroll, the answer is 0.021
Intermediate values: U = 0.14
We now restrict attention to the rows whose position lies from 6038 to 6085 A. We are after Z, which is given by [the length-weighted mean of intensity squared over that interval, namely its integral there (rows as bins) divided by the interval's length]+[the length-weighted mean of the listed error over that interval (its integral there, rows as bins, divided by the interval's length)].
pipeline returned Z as 8.9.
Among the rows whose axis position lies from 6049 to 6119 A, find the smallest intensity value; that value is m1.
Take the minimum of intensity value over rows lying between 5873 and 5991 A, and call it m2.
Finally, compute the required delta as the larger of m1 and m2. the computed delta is 2.58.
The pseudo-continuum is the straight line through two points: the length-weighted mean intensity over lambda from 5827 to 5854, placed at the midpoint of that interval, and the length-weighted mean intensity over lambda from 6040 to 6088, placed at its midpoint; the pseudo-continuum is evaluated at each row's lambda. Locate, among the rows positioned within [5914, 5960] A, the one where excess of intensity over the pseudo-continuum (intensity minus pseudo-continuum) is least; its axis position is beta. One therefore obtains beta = 5947.93 A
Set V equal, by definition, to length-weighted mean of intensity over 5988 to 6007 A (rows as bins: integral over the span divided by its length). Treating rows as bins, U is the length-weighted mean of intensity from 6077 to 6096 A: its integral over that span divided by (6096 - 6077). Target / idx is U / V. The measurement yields 0.91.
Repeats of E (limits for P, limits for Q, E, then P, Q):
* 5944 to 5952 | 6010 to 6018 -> 26.5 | 8.4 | 9.7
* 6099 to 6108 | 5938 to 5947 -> 27.6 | 9.4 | 8.7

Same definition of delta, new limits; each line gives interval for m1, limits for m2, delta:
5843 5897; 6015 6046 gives 2.50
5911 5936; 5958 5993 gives 2.95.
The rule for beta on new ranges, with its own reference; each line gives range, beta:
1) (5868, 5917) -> 5869.02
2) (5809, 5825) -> 5815.21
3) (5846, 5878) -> 5869.02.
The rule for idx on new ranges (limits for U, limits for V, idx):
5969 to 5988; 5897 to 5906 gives 0.95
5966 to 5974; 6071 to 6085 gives 1.07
